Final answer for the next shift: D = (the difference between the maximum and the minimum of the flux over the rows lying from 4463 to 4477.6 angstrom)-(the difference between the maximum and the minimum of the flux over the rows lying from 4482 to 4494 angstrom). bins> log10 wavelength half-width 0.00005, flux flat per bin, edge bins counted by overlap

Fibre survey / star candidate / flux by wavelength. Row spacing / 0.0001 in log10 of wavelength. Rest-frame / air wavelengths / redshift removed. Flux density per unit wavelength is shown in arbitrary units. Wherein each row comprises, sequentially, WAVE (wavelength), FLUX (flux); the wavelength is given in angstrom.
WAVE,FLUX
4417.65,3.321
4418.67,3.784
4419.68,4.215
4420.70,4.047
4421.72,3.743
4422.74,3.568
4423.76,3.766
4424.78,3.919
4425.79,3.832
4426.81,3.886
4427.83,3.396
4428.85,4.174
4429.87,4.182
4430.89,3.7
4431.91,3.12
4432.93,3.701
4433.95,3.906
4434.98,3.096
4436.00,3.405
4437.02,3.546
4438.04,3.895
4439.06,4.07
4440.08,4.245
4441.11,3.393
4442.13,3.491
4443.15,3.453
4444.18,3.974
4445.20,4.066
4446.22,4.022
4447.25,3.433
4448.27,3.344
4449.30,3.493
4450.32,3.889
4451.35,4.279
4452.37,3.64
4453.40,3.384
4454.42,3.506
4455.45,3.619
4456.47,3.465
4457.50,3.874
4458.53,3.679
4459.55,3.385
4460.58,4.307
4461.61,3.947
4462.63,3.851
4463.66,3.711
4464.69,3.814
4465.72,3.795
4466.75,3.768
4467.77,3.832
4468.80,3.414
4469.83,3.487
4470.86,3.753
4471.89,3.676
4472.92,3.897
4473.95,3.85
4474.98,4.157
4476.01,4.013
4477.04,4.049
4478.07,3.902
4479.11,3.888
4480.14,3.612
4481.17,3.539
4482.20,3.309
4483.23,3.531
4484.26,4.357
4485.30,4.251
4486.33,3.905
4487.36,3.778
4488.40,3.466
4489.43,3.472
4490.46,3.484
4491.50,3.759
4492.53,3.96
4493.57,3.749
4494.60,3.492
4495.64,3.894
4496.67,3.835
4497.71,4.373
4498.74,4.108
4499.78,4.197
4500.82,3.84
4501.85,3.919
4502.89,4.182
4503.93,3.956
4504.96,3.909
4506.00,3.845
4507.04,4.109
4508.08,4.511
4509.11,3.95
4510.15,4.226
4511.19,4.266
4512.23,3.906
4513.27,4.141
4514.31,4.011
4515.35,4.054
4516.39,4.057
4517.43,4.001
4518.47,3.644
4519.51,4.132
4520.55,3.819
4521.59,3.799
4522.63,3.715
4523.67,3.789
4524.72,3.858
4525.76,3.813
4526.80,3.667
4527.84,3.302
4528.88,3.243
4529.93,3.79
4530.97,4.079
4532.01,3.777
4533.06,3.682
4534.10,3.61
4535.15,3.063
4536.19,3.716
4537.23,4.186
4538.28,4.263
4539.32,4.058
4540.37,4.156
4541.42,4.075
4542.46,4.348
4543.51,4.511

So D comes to -0.3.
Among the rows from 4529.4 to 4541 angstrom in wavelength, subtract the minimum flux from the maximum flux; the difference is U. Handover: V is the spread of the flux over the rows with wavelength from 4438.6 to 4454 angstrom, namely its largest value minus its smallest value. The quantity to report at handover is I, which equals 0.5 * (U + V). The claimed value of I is 1.07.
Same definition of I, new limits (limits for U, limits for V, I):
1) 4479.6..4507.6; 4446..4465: 1.01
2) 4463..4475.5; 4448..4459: 0.84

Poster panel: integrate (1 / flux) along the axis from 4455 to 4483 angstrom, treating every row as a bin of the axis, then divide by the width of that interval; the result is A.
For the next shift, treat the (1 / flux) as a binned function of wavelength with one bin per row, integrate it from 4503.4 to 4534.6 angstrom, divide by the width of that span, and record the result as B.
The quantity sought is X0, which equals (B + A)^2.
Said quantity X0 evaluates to 0.276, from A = 0.267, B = 0.258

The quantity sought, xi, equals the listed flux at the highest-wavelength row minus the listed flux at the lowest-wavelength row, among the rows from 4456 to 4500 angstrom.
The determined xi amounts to 0.7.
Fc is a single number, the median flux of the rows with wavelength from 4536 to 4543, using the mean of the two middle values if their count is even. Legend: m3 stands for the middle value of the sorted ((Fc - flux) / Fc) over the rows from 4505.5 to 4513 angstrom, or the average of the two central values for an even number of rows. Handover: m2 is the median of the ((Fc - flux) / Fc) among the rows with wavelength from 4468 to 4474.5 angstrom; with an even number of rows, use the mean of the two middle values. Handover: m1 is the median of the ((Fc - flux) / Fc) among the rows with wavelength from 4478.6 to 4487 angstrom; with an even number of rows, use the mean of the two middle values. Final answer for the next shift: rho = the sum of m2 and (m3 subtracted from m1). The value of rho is 0.19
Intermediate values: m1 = 0.098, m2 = 0.11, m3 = 0.011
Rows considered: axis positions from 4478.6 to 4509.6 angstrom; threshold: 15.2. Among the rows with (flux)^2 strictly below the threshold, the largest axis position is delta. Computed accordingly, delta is 4506.00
